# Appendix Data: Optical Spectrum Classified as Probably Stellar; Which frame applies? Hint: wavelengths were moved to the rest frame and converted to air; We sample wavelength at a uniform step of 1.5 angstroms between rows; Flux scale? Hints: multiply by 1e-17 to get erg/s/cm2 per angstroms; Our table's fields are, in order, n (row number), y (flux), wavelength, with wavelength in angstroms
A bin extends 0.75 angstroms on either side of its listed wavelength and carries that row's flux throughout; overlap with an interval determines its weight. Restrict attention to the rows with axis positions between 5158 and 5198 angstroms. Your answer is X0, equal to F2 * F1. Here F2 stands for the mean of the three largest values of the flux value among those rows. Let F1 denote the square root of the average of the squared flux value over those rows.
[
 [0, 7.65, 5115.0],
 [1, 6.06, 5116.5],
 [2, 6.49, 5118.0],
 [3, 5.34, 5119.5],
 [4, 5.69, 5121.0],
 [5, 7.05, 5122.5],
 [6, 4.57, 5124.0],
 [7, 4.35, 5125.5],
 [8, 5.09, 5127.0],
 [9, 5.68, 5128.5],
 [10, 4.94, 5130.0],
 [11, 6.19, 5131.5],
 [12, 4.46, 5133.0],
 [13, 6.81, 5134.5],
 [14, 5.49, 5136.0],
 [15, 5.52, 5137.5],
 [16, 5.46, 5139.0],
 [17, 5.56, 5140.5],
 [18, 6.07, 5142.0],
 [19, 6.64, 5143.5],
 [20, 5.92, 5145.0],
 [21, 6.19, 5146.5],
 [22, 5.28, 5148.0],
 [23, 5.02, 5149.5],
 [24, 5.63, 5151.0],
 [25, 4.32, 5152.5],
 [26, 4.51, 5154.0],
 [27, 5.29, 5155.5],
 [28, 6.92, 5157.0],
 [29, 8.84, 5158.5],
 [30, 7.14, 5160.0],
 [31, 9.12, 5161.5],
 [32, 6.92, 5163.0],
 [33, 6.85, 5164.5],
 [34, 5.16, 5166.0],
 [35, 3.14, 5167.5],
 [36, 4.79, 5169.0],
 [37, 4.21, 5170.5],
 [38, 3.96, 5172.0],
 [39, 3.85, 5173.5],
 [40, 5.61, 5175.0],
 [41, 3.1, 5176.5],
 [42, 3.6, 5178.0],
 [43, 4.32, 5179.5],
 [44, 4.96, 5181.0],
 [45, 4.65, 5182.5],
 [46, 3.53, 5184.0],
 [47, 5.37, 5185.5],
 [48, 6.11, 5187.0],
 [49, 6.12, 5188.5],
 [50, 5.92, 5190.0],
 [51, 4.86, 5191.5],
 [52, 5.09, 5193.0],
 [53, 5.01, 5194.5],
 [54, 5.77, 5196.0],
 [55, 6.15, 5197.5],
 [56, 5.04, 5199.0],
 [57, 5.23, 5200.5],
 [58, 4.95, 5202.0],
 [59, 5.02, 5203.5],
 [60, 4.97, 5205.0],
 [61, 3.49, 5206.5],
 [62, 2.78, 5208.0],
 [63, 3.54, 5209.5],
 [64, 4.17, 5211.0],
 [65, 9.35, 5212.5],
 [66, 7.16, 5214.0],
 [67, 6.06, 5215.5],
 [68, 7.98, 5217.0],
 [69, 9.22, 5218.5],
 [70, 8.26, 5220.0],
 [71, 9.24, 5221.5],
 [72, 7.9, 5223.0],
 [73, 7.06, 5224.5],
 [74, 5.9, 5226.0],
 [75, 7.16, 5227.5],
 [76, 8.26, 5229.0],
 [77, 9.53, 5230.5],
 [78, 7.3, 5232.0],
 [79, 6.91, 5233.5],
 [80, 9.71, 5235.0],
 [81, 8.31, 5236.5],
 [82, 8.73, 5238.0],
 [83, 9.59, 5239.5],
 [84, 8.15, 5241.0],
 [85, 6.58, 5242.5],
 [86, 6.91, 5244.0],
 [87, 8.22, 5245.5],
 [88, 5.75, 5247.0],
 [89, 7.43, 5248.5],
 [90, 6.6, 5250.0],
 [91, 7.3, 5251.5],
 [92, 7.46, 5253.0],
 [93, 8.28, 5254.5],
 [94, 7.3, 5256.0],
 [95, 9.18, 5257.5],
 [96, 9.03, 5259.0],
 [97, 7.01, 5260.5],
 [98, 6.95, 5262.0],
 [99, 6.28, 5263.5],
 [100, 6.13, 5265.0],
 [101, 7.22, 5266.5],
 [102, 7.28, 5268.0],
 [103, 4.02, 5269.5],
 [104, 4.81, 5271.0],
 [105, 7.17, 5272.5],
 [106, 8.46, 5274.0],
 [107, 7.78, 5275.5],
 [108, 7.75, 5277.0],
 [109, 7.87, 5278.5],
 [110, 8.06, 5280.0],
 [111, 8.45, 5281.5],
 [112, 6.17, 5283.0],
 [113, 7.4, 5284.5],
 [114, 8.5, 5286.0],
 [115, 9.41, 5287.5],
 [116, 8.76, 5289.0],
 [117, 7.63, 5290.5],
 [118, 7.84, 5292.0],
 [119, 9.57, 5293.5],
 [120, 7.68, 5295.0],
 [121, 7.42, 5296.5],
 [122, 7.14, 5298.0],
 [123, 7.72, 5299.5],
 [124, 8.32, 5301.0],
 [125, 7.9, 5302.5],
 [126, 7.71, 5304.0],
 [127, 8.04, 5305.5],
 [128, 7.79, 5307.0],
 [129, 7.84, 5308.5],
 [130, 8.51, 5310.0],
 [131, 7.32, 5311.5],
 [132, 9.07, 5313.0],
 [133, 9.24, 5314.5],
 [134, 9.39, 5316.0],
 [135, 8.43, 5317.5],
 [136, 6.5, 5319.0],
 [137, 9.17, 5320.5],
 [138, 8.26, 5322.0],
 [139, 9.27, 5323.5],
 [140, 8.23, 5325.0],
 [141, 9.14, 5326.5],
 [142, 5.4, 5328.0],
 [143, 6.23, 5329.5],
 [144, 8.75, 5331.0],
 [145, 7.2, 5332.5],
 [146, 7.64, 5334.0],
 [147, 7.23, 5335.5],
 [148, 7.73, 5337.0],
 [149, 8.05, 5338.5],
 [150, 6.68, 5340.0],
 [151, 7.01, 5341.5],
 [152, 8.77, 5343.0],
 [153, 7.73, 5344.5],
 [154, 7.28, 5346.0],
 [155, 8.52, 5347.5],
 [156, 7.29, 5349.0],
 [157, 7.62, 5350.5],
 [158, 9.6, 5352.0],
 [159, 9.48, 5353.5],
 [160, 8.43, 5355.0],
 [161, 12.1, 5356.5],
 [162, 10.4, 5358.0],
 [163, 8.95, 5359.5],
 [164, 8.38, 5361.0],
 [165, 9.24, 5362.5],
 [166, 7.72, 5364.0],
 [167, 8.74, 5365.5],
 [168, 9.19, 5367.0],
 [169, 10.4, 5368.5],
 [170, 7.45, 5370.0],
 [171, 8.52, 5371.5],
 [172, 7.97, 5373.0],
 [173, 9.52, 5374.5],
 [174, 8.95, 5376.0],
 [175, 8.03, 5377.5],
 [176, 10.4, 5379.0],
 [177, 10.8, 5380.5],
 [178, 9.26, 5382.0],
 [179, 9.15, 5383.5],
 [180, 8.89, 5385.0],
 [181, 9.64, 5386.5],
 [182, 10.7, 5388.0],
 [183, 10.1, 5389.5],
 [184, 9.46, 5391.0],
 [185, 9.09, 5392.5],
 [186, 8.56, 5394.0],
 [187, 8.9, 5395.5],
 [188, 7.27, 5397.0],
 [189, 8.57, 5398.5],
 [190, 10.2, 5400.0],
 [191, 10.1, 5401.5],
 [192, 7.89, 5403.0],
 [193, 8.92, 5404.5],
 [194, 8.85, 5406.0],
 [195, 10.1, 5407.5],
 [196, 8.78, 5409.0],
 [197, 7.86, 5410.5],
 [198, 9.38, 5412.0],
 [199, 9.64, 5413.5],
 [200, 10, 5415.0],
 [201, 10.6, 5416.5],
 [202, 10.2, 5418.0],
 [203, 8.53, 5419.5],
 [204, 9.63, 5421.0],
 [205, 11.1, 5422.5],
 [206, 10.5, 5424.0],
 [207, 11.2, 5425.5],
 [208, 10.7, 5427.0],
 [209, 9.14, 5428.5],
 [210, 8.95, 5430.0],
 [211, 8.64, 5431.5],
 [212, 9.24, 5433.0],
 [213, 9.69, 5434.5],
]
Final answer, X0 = 46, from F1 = 5.5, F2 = 8.4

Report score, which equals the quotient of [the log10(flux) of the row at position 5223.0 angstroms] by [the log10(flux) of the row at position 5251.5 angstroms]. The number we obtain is 1.04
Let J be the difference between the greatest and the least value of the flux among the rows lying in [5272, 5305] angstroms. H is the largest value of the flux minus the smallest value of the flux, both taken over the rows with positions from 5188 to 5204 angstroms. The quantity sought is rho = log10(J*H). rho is 0.64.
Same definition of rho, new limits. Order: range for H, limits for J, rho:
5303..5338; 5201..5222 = 1.42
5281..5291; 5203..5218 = 1.33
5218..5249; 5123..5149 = 0.99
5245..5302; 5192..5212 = 1.27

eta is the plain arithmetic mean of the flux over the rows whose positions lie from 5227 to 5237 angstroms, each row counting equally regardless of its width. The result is 8.2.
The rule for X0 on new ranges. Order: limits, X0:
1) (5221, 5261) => 76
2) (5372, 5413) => 98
